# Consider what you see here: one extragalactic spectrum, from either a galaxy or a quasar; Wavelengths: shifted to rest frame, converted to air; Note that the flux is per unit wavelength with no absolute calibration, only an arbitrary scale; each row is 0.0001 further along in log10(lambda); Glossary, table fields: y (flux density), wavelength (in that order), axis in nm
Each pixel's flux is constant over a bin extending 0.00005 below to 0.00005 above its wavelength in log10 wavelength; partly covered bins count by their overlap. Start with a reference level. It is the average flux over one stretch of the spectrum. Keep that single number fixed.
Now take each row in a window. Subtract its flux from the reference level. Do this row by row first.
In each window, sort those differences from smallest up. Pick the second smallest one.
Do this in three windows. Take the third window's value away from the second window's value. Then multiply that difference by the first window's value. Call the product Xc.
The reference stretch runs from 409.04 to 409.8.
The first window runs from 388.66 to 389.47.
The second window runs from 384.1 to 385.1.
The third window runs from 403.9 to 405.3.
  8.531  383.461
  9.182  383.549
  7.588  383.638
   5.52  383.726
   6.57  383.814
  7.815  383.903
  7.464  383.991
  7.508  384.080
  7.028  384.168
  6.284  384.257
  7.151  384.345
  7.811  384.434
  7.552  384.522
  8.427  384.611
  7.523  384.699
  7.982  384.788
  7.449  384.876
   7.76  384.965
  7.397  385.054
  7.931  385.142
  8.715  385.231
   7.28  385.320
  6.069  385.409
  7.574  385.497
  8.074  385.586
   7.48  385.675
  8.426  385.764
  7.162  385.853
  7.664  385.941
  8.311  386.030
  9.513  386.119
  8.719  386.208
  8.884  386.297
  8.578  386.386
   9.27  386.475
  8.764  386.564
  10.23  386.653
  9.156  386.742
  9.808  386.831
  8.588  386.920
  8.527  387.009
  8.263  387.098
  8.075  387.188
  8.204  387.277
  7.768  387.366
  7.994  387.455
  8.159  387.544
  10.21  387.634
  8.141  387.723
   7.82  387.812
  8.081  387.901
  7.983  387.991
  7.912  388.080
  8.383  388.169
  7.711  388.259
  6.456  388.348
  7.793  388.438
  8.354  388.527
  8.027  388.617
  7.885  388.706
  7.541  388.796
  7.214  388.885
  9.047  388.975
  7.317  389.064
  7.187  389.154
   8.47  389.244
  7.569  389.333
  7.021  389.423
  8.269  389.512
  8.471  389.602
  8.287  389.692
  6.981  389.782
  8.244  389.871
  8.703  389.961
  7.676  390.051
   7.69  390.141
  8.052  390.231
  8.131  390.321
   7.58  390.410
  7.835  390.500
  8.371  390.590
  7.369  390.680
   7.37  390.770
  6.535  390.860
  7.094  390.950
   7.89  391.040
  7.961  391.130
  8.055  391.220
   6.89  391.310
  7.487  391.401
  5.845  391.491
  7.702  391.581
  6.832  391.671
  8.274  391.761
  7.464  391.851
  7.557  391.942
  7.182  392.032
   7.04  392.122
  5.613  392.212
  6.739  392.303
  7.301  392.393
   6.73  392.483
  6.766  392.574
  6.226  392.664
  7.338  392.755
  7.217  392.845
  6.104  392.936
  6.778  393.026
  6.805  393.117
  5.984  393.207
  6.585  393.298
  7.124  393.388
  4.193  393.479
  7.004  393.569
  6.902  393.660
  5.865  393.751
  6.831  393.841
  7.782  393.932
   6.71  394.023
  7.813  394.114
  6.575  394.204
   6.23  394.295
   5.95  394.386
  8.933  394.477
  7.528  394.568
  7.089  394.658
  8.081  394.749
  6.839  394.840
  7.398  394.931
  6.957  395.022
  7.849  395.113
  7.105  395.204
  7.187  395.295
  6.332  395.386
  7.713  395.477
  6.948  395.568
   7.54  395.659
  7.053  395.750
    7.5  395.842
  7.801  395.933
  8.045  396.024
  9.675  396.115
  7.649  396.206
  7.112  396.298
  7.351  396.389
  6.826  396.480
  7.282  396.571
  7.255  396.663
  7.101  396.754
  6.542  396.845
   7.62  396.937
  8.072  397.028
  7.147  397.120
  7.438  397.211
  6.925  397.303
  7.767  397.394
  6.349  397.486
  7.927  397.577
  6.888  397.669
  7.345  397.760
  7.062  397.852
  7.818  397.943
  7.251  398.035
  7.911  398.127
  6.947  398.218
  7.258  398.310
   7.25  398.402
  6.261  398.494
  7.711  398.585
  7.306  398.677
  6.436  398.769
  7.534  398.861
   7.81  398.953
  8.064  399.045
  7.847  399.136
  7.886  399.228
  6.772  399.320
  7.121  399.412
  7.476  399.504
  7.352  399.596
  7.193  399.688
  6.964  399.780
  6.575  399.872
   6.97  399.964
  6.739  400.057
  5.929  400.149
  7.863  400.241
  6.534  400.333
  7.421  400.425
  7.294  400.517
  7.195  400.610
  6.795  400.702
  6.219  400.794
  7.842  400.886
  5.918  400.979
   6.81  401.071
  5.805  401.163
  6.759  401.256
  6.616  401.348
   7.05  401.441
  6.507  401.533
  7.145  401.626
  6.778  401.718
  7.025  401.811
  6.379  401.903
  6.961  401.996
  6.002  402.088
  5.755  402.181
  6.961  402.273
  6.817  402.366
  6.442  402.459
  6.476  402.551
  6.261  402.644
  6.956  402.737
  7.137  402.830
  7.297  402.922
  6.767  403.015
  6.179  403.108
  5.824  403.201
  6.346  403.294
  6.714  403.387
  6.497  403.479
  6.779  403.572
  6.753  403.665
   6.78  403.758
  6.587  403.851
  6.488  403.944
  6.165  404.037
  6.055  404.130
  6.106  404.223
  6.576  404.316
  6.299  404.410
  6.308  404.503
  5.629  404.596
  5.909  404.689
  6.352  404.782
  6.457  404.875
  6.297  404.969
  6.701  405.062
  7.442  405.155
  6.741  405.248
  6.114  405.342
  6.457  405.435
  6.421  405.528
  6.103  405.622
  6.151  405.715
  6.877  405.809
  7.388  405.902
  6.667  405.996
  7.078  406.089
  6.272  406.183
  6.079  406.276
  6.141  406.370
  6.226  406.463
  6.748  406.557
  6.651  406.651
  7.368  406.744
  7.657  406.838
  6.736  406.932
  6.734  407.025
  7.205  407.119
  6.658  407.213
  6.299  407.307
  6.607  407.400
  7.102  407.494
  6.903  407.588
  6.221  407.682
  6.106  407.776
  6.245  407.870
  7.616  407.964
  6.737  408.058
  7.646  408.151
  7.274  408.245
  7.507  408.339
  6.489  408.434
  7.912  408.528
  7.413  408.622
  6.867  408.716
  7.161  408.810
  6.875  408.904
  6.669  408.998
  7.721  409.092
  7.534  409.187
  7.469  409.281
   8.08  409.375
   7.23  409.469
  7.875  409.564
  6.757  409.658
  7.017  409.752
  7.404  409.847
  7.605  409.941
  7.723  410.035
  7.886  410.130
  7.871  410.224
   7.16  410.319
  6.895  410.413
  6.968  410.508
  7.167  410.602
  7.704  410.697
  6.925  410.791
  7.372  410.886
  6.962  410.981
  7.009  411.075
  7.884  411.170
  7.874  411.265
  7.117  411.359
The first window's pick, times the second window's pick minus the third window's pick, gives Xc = 1.3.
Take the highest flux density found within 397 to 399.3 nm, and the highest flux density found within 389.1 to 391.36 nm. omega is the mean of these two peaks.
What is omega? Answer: 8.4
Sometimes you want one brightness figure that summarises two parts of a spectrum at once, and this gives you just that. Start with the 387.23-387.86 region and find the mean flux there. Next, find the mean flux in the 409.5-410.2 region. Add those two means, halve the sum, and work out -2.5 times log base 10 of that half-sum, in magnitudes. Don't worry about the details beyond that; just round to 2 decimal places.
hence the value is -2.24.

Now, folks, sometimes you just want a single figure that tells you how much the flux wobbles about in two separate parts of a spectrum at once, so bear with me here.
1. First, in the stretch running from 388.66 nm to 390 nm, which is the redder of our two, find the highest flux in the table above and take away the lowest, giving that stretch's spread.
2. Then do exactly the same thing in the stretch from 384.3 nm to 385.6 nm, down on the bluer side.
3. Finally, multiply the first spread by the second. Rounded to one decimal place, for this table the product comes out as 5.5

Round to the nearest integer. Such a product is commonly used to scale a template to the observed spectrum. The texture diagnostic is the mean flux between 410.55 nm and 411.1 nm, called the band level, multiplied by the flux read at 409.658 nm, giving 49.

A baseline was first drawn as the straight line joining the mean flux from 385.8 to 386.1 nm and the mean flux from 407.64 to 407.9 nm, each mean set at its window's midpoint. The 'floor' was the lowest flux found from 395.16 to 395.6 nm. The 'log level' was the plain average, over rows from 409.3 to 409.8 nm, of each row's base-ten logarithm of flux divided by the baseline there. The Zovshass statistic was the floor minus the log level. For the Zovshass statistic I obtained 6.25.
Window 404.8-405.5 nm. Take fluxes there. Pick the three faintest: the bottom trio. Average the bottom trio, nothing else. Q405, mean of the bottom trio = 6.3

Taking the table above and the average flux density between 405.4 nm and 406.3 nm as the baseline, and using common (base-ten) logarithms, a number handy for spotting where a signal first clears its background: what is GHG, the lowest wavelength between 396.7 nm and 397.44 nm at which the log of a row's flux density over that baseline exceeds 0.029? 396.754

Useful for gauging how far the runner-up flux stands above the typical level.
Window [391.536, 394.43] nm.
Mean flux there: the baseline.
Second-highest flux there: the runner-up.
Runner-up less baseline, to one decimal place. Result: 1.0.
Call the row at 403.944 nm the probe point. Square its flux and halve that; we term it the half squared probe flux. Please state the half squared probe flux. 21.0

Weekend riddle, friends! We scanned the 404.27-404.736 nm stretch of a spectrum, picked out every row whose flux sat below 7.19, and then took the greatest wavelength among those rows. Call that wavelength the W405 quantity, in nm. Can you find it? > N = 404.689 nm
